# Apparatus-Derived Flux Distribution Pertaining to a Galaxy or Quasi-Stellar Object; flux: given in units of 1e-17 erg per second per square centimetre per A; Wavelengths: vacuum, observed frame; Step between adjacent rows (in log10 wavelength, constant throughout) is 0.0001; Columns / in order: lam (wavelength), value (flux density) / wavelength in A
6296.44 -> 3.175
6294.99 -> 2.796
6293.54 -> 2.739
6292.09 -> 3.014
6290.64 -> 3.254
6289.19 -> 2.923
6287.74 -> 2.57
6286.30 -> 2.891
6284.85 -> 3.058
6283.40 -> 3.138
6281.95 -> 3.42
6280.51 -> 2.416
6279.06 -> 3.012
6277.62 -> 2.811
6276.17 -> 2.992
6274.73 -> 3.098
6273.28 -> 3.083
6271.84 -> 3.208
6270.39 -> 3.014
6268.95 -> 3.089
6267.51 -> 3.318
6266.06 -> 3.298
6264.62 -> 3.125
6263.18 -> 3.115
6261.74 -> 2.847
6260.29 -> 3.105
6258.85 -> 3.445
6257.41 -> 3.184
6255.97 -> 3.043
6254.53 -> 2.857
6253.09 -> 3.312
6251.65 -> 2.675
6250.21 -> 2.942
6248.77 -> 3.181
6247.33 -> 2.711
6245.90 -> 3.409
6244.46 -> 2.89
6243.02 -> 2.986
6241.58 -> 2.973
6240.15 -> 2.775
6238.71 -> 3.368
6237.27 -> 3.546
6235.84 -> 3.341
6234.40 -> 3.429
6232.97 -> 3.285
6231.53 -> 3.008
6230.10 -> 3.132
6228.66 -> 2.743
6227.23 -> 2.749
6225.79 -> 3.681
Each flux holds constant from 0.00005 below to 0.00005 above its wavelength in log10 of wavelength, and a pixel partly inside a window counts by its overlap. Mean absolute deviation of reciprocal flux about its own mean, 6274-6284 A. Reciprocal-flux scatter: 0.026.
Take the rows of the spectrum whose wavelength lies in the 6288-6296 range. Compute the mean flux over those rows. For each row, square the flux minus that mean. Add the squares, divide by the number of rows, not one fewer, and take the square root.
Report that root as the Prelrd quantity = 0.18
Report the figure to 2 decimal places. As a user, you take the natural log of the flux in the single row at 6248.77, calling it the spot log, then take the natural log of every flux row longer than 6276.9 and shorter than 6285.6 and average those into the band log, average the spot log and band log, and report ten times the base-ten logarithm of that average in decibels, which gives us 0.50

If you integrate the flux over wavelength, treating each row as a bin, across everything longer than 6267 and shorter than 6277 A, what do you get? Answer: 31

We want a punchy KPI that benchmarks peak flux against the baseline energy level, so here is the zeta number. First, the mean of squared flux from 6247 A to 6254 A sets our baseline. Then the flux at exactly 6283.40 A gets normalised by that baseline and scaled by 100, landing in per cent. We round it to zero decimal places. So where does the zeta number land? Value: 35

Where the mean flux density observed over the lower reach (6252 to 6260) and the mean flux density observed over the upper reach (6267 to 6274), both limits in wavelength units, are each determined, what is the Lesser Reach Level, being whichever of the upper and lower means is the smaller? 3.14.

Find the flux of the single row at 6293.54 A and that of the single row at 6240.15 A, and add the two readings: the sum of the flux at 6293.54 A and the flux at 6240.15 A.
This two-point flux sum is 5.51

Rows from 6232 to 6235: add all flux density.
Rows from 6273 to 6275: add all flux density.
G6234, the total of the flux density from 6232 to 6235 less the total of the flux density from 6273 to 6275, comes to 0.53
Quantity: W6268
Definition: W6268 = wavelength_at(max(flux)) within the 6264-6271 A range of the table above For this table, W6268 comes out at 6267.51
